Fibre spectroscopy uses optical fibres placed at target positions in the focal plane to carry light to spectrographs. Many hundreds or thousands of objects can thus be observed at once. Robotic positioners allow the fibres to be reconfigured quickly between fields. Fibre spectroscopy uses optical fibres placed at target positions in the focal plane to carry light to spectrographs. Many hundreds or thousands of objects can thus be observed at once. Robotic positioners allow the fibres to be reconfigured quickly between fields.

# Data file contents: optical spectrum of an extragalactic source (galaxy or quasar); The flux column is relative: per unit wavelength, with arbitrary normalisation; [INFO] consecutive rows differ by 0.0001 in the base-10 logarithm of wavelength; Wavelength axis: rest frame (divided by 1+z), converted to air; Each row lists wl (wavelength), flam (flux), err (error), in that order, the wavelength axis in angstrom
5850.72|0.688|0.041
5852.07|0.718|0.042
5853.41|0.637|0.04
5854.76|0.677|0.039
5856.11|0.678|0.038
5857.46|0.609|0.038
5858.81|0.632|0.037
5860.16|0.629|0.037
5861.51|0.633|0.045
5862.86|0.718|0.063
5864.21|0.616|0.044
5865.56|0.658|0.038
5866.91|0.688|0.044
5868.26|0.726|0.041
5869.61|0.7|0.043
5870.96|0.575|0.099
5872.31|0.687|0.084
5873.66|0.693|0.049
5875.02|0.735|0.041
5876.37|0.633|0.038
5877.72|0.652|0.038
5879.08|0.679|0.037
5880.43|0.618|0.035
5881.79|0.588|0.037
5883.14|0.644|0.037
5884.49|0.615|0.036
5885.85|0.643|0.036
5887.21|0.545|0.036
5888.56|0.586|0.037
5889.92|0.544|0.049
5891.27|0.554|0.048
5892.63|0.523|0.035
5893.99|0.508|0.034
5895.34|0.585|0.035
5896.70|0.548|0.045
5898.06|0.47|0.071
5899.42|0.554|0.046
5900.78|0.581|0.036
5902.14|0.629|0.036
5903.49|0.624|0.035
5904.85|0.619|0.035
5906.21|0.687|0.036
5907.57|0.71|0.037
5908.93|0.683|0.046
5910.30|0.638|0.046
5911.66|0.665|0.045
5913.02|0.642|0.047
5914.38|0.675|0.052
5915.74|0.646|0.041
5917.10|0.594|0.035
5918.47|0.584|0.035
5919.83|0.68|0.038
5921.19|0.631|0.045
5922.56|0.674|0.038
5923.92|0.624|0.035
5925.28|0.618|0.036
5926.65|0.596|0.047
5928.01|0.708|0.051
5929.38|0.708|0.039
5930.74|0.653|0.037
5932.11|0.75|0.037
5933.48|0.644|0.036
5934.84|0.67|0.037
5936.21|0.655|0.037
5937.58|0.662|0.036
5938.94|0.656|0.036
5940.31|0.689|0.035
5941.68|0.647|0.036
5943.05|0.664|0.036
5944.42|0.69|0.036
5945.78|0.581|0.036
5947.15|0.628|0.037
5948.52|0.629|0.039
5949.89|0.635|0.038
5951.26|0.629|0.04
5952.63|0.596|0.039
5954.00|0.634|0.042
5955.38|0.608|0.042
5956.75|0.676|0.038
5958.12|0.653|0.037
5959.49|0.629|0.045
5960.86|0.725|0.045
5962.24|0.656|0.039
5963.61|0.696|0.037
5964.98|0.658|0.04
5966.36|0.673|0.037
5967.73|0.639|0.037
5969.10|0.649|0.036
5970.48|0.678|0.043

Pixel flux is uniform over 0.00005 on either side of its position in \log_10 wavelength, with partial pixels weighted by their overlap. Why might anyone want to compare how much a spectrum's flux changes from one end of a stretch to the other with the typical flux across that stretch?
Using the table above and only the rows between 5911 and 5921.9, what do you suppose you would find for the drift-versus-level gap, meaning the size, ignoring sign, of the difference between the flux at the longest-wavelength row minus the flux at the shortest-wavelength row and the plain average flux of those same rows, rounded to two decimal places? 0.67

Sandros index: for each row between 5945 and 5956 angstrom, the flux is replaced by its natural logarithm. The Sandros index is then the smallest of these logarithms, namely -0.54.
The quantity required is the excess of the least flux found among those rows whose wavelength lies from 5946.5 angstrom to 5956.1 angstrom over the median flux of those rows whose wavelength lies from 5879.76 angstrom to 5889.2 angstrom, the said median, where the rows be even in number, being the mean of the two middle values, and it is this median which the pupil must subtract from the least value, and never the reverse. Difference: -0.02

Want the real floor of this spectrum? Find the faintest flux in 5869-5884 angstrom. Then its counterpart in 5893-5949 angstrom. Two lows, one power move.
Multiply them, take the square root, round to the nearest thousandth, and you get 0.520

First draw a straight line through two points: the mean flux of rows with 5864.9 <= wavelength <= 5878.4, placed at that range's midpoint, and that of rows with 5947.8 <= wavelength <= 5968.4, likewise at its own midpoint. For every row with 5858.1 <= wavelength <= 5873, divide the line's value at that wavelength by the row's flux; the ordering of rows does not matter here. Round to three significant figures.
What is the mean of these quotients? 1.03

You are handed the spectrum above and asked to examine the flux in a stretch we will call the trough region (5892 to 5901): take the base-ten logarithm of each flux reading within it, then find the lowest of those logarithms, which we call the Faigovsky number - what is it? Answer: -0.328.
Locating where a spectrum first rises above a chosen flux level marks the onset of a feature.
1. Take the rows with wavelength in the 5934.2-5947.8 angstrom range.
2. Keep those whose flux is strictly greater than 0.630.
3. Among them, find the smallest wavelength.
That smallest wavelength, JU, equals 5934.84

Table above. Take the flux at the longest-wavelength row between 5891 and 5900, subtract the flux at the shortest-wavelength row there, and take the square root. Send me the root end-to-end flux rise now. 0.00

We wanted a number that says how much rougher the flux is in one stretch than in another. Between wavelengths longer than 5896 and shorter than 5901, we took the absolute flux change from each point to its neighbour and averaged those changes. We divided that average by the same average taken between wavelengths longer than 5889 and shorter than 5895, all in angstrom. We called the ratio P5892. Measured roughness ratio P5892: 3.4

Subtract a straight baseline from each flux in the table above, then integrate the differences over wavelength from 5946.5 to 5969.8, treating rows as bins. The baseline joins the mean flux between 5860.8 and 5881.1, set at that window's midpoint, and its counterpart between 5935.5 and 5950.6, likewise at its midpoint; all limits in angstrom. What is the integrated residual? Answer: 0.07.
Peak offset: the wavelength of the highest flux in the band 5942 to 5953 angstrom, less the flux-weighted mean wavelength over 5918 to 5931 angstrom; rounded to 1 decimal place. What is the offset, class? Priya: 19.7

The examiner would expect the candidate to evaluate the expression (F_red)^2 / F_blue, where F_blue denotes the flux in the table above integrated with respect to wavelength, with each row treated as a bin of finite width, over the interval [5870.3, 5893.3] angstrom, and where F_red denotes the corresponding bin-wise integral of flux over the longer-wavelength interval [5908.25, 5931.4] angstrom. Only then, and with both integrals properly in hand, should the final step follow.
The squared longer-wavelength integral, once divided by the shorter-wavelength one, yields 15.8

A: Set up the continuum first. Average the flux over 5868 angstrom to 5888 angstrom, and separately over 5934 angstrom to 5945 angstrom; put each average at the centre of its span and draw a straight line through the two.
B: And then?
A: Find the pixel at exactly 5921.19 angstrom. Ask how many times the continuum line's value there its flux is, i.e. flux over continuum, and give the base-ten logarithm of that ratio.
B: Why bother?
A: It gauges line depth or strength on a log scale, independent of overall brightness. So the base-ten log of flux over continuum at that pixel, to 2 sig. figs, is -0.020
